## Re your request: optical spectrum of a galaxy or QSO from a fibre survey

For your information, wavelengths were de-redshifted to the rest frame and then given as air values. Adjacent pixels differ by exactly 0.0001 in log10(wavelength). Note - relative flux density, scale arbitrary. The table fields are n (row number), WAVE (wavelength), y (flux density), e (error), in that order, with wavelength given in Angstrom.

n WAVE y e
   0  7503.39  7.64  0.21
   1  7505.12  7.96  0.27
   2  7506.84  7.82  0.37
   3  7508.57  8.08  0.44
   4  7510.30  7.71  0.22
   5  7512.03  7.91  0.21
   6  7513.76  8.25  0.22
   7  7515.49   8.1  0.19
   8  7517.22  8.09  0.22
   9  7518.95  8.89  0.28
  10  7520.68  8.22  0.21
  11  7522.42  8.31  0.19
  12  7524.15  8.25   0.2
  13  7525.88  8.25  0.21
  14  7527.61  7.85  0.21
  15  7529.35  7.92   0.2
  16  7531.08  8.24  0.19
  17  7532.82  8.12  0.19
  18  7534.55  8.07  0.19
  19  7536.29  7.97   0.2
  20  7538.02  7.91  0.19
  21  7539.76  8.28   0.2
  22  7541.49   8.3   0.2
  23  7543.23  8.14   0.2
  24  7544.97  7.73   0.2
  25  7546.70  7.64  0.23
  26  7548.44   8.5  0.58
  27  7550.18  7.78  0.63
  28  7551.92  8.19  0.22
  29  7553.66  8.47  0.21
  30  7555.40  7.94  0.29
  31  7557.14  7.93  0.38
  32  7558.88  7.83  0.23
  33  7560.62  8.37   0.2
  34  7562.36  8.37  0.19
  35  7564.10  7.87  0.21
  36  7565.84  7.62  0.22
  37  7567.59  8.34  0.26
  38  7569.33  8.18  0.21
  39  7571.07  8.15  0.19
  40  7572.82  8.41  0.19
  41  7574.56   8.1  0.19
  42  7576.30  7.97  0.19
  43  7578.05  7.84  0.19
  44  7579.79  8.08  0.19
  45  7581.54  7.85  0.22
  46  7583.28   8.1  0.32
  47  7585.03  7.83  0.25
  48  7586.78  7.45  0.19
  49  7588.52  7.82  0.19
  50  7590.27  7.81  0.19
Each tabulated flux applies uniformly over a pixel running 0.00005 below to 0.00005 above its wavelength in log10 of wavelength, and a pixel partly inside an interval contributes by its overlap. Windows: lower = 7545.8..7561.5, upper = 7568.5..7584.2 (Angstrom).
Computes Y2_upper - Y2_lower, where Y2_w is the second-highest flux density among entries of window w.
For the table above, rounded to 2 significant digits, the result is -0.29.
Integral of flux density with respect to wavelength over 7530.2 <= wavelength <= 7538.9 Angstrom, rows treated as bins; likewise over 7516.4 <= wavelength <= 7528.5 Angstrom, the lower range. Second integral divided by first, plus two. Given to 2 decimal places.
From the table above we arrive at 3.43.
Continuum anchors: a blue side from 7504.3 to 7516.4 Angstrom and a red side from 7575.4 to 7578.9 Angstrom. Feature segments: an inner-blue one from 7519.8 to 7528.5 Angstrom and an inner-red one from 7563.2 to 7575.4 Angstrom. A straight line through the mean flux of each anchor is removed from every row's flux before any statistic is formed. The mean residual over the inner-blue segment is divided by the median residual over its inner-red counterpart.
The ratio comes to 0.9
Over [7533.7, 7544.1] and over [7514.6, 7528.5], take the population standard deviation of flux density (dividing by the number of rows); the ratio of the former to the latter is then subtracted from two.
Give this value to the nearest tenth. 1.5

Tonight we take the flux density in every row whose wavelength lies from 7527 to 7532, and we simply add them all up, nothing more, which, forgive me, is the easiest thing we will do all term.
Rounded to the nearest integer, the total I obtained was 24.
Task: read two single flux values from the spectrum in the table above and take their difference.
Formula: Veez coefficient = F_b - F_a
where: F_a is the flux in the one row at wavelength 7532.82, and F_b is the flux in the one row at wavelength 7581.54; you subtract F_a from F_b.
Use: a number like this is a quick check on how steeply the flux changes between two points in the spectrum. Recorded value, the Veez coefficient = -0.3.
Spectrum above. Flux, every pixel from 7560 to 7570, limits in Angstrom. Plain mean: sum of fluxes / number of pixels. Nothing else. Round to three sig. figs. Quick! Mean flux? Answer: 8.12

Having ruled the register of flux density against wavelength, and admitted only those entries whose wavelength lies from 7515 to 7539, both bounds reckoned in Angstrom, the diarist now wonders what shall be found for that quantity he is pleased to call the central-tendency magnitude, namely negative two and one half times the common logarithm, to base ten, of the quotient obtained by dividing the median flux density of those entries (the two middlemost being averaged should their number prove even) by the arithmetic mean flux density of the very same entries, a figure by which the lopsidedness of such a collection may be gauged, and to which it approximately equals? 0.006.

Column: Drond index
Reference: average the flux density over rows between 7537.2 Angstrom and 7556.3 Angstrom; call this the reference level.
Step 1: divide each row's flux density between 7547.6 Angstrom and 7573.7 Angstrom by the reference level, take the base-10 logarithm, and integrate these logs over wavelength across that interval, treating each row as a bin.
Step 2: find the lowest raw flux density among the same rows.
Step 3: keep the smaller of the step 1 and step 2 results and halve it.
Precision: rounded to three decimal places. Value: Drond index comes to 0.032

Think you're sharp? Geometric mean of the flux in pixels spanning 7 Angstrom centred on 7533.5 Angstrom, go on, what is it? 8.10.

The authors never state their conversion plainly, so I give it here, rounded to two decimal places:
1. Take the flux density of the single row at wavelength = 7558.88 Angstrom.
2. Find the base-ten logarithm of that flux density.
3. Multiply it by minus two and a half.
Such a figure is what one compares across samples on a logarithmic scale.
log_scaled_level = -2.23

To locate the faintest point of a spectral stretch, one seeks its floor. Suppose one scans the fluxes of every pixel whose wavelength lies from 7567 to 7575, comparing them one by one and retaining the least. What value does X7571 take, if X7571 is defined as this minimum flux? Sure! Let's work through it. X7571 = 8.1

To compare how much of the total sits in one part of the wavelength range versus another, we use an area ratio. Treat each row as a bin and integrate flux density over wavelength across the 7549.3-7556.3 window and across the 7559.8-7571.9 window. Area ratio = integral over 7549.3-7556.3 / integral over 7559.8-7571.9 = 0.6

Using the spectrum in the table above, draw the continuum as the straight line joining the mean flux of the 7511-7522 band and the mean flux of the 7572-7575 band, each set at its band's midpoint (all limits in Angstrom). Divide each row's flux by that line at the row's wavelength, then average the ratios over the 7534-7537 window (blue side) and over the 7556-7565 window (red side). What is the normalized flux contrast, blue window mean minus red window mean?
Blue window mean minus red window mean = -0.006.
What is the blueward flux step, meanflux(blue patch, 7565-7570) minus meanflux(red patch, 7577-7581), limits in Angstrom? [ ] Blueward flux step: 0.09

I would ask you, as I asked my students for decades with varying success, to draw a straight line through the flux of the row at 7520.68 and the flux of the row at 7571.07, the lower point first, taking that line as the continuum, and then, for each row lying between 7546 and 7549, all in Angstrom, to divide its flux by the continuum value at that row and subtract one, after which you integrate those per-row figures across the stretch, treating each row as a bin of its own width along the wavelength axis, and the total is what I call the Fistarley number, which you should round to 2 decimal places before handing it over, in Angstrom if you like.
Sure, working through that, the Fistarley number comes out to -0.05 Angstrom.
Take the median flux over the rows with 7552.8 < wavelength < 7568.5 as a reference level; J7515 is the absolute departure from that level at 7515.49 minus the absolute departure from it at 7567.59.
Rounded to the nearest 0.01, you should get -0.24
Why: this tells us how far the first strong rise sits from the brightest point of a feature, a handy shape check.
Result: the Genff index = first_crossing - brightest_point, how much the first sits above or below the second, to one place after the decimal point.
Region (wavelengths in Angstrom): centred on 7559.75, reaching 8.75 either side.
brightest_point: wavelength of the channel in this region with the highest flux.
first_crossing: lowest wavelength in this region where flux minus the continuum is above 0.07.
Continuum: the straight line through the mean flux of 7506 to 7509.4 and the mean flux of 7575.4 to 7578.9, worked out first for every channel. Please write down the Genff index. -1.7 Angstrom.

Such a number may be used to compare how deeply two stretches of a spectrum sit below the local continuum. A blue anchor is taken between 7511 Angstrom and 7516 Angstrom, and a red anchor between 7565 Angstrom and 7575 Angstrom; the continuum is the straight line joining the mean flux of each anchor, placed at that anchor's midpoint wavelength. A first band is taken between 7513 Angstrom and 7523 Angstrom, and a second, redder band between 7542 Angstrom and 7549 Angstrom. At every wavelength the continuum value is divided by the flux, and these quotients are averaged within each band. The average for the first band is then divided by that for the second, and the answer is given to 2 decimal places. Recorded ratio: 0.96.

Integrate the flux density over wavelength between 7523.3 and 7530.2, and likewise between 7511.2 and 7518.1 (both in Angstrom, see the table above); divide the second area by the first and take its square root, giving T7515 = 1.00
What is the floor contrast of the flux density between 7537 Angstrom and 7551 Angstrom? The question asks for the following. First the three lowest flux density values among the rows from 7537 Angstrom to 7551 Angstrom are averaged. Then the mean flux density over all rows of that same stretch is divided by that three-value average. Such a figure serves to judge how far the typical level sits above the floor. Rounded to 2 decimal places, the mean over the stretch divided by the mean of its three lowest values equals 1.04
